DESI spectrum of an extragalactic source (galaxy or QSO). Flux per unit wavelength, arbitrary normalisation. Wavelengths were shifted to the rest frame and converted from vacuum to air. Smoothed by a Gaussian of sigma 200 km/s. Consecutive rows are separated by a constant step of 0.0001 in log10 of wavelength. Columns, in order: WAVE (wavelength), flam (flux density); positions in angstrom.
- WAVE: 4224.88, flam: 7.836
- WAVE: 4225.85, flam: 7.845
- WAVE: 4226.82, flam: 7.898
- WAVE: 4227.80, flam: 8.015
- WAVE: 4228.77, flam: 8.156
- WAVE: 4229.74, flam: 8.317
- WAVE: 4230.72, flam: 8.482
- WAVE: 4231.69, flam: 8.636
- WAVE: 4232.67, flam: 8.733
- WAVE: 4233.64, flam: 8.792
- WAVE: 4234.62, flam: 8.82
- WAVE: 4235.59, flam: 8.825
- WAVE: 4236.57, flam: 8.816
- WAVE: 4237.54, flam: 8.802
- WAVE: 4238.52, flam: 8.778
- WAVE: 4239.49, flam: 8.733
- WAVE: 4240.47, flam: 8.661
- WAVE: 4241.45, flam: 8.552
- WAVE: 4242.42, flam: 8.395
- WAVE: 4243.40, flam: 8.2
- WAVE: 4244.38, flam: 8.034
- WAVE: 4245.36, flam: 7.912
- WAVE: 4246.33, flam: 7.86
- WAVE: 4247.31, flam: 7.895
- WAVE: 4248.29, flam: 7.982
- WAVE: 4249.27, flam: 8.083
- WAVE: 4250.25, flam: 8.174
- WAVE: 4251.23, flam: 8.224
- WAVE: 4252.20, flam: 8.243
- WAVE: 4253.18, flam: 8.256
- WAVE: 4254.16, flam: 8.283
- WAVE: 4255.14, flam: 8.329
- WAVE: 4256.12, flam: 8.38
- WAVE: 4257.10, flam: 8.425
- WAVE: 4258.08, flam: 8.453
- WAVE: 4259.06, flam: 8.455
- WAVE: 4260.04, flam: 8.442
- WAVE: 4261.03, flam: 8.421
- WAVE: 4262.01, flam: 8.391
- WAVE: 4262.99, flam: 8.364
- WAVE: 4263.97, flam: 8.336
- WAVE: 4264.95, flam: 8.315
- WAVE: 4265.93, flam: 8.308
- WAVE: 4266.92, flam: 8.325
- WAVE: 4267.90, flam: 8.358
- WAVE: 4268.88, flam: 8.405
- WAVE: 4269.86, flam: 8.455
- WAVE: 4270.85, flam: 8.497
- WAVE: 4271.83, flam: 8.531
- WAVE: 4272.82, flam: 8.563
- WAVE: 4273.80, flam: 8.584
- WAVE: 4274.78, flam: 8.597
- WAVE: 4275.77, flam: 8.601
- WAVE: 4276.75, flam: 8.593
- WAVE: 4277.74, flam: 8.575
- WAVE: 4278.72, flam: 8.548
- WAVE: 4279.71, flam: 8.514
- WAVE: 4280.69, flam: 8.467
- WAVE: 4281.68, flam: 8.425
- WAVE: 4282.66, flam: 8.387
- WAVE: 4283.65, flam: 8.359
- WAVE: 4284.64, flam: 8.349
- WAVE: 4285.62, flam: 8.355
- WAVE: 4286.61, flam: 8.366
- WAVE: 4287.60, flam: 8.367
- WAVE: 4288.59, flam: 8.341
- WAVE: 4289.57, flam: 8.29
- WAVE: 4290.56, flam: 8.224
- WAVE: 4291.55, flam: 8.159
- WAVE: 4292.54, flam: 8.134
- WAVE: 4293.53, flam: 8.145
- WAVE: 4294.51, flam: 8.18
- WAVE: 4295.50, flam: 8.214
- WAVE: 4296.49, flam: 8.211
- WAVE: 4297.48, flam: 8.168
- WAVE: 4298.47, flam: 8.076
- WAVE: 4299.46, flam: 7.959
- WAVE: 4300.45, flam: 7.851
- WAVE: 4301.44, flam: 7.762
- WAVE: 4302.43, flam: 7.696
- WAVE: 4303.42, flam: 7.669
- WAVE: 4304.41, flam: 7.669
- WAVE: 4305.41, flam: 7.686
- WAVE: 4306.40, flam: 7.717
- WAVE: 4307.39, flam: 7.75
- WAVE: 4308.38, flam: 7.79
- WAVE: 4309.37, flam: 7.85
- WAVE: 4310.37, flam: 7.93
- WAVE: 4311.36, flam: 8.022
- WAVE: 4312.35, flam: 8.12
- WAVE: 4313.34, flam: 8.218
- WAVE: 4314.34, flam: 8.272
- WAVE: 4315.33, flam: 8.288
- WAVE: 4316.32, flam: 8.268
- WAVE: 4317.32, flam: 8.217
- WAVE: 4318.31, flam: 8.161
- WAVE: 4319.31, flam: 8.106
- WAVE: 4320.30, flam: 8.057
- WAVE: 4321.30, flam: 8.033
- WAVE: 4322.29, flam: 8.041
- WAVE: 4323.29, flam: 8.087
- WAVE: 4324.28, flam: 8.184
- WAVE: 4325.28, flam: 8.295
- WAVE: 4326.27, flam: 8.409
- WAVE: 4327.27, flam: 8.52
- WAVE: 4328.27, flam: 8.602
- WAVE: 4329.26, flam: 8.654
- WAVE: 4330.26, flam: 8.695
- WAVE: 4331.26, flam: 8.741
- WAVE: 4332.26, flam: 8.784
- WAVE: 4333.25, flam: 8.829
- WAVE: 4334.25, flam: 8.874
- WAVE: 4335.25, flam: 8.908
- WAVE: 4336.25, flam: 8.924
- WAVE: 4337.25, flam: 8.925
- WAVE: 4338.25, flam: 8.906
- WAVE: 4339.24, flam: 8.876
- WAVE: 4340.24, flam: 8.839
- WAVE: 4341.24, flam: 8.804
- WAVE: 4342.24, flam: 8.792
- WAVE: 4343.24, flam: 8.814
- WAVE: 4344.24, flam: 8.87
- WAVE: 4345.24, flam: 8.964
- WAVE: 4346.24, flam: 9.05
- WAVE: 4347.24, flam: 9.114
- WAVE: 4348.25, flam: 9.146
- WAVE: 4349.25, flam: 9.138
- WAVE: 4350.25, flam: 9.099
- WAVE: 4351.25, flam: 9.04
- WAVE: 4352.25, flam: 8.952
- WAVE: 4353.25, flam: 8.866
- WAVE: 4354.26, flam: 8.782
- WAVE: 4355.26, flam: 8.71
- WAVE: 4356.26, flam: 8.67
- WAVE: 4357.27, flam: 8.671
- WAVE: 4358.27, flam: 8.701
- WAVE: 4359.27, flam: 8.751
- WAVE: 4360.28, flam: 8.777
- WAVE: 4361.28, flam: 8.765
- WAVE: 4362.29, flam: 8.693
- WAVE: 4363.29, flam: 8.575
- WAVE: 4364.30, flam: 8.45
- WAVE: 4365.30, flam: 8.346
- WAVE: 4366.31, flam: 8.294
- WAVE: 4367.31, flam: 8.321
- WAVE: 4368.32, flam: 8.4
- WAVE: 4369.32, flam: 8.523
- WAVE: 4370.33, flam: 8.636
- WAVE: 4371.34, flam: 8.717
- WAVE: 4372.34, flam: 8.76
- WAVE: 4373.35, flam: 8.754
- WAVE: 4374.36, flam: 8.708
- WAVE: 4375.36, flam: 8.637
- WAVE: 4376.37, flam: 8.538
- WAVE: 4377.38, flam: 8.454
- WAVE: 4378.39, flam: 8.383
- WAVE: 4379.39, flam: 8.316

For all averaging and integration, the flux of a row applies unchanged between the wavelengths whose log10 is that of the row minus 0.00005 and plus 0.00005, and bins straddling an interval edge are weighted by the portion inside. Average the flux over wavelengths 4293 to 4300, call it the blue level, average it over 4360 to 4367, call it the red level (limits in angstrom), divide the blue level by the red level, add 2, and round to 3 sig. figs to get 2.95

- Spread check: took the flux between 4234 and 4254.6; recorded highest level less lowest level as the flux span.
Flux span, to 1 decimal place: 1.0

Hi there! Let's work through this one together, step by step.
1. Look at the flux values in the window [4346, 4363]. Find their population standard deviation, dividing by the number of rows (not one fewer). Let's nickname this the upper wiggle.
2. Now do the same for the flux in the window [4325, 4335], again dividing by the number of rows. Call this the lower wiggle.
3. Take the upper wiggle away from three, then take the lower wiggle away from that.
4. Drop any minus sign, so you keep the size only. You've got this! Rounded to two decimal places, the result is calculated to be 2.65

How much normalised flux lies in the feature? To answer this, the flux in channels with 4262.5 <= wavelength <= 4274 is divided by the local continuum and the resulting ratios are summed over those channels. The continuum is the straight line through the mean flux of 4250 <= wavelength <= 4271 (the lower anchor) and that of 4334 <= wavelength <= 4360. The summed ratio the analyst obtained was 12.0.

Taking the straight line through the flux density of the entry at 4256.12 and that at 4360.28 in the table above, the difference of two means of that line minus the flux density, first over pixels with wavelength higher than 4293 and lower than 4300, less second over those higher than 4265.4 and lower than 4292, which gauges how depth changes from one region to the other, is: 0.4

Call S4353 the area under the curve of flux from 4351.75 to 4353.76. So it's 17.9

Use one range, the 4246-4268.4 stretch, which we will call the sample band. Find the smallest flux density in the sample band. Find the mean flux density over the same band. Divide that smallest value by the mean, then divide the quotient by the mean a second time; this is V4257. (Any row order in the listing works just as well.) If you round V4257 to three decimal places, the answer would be 0.115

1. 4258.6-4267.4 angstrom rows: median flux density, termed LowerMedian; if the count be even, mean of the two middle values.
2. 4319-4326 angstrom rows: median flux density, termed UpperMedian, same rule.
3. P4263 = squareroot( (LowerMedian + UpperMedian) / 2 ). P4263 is 2.87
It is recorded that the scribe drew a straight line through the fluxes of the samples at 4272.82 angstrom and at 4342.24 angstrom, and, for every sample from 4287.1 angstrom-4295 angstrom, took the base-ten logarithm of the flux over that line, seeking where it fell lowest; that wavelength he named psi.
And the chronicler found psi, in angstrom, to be 4292.54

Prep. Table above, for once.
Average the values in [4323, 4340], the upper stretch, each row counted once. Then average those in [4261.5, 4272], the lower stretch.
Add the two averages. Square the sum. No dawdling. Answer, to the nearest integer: 291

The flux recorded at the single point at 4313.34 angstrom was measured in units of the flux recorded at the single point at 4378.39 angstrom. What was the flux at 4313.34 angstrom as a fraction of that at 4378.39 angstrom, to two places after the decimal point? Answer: 0.98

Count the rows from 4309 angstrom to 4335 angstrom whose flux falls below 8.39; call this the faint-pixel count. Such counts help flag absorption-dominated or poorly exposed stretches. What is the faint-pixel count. 17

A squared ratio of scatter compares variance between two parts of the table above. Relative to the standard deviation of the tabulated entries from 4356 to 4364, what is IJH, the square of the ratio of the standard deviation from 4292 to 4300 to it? 1.6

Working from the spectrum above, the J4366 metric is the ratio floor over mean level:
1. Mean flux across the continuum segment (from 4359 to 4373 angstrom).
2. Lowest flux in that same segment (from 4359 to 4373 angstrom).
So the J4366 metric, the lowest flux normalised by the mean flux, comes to 0.968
